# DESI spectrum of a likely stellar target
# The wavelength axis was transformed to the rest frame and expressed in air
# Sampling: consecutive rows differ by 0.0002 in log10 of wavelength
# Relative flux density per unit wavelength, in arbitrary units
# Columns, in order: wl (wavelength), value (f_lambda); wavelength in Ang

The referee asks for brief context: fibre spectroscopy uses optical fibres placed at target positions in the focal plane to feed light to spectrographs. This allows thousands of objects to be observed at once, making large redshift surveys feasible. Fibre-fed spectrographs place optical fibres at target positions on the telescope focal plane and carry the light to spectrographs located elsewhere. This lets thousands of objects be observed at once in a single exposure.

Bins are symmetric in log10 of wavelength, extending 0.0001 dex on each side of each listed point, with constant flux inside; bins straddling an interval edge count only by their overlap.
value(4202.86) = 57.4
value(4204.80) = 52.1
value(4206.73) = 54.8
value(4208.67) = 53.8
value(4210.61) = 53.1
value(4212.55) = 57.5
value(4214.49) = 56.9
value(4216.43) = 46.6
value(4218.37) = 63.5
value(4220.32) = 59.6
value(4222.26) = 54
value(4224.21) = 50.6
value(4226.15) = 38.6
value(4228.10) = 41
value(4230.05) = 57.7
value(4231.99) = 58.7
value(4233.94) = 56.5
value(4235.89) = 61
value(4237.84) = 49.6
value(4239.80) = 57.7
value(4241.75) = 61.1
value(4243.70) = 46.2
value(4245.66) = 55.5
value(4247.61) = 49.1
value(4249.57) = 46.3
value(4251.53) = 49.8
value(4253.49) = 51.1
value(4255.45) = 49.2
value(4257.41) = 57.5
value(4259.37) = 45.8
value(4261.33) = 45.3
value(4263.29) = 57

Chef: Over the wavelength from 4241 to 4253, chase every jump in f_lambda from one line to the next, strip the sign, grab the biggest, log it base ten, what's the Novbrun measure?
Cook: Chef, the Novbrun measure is 1.17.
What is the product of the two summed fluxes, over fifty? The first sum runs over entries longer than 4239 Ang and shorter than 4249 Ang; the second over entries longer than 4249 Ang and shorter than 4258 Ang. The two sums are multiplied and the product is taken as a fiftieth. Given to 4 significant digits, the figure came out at 1369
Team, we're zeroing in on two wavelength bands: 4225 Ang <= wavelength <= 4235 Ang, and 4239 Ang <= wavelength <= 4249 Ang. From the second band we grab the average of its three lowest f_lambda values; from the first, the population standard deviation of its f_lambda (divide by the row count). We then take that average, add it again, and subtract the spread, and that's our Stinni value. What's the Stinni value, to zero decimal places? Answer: 92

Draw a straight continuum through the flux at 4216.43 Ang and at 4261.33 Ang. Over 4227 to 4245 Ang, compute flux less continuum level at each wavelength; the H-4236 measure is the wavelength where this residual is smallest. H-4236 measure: 4228.10 Ang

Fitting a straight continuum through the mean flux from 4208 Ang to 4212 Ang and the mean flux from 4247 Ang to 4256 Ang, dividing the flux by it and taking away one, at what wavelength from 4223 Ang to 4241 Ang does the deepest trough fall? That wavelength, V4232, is 4226.15 Ang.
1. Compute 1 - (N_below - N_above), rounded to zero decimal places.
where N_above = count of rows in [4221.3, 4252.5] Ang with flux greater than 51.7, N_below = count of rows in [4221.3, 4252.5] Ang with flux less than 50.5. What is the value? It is 2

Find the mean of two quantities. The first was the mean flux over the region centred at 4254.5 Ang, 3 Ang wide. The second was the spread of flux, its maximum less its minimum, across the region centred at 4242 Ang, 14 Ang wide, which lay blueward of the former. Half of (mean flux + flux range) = 32.5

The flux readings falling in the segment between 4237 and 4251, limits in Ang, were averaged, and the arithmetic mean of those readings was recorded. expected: 52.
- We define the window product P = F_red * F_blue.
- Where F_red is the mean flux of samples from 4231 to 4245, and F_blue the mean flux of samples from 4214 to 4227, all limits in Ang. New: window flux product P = 2949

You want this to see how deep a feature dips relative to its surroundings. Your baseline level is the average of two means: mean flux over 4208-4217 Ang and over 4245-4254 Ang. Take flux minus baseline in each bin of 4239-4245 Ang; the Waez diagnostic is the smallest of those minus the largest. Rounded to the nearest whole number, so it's -15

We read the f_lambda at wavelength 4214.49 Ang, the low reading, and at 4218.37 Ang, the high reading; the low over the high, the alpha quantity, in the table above 0.90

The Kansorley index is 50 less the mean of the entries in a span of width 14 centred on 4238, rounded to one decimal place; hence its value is -5.8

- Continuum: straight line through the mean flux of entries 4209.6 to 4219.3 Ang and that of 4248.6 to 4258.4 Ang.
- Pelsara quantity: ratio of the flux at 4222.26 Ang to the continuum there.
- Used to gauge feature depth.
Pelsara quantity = 0.99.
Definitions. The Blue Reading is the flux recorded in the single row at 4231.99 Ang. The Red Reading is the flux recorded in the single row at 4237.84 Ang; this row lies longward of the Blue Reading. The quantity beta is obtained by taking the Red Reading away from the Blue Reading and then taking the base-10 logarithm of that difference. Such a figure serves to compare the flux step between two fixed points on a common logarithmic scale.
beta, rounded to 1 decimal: 1.0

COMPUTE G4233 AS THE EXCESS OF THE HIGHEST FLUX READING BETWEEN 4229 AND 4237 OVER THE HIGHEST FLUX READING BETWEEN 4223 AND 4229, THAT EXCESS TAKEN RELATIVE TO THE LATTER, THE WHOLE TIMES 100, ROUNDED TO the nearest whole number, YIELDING 21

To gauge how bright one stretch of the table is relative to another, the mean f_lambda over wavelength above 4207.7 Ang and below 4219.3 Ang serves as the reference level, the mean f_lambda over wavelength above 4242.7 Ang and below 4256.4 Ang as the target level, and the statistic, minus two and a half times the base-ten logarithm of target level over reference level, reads 0.12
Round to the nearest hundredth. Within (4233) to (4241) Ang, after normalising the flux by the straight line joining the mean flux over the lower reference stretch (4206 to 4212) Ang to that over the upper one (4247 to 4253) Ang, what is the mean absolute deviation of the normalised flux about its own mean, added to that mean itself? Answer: 1.19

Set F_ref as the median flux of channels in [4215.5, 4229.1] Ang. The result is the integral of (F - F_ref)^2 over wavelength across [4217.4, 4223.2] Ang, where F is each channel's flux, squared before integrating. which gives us 503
